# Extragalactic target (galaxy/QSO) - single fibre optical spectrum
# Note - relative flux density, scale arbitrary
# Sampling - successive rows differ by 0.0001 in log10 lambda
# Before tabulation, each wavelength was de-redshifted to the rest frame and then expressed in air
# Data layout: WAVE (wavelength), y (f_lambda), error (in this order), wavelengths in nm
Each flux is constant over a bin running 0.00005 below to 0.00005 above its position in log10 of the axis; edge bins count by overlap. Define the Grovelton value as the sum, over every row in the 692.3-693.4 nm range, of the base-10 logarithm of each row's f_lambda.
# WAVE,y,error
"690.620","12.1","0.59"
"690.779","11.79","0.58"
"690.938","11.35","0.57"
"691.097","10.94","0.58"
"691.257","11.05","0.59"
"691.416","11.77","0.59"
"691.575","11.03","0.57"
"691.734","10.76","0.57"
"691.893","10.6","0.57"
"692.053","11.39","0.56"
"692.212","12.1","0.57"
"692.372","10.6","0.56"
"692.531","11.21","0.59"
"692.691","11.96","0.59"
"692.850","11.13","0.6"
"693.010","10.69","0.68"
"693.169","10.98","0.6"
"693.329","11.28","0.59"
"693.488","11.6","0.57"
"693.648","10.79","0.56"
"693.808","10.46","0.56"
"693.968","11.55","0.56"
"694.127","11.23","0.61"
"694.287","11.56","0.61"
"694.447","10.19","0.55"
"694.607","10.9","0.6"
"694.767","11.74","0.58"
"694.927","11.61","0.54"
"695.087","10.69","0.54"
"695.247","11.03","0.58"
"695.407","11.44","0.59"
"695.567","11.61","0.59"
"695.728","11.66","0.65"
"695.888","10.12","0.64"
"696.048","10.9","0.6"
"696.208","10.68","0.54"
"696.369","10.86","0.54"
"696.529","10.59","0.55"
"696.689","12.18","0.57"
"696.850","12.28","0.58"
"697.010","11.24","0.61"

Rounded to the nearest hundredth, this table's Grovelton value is 7.32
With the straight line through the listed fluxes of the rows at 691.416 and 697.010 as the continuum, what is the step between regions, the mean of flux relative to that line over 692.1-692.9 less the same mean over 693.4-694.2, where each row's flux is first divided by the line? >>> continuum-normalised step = 0.0135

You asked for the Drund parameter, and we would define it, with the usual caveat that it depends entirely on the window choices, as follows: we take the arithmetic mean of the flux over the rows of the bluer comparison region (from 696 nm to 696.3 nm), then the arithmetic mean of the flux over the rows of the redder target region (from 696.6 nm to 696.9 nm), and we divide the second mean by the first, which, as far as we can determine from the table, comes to 1.13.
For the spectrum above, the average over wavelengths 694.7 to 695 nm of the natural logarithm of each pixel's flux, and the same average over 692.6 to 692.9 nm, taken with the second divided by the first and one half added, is 1.50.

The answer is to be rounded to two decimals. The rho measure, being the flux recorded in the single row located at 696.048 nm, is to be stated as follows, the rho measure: 10.90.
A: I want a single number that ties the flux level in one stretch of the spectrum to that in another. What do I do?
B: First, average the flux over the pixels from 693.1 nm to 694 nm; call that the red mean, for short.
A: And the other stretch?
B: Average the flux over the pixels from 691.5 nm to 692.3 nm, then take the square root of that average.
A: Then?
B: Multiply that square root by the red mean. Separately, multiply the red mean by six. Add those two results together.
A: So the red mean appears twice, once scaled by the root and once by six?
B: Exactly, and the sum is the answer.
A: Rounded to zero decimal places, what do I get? 104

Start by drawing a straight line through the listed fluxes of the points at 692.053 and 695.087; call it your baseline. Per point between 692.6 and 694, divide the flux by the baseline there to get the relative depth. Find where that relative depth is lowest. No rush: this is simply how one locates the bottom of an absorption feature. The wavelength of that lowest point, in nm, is 693.808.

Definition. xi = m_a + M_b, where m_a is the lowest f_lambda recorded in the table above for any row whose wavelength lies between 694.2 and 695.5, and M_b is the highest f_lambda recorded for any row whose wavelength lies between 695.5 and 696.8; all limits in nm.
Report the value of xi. 22.4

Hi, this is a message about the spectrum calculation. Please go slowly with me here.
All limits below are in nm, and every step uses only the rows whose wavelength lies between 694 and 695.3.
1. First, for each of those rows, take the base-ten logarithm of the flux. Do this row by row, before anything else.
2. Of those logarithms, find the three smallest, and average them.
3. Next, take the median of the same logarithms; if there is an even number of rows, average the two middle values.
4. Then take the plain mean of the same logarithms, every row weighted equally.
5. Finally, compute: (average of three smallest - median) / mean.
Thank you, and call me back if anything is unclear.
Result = -0.021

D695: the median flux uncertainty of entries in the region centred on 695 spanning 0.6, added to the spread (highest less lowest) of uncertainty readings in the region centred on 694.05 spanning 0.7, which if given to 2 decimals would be 0.61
